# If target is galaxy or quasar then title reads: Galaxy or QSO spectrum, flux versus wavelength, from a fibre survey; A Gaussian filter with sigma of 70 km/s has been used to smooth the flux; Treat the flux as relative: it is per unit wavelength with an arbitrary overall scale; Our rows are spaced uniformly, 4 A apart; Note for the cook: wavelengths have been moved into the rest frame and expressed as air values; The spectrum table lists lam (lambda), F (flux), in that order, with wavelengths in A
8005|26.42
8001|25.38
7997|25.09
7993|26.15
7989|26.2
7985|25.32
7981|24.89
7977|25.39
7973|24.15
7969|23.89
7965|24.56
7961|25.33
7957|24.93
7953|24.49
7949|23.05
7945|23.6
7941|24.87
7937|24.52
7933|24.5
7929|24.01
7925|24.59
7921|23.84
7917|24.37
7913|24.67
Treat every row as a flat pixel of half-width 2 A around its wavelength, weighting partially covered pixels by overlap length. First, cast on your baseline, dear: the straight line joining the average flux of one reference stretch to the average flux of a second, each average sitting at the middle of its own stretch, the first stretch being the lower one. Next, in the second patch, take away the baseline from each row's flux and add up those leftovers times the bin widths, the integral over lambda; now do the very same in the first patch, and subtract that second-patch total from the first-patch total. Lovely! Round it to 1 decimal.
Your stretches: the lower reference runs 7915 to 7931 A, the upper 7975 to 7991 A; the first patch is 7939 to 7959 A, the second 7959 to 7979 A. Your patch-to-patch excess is -1.2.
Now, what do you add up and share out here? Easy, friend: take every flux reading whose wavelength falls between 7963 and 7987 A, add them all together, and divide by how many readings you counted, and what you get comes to 24.70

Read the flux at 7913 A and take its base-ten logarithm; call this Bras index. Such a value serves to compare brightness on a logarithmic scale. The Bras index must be 1.392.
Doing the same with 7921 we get 1.377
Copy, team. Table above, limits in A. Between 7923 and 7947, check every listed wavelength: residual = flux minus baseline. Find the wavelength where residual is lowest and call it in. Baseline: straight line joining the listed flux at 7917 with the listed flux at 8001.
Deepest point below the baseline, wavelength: 7945 A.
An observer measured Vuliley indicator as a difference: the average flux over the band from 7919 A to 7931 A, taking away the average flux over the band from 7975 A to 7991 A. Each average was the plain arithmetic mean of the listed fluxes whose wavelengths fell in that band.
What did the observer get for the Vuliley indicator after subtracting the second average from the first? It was -1.3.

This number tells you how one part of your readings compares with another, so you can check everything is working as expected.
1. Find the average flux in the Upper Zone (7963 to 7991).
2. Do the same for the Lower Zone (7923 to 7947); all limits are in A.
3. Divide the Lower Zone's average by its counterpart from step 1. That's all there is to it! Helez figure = 0.98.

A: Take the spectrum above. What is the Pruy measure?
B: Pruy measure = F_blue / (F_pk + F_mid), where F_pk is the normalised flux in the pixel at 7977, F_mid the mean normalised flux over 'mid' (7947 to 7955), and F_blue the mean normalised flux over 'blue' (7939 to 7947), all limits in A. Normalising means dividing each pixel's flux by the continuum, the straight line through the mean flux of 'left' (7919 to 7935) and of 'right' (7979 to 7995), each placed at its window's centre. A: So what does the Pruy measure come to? 0.503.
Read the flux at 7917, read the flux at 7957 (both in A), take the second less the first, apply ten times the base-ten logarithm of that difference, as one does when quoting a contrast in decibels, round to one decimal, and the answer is -2.5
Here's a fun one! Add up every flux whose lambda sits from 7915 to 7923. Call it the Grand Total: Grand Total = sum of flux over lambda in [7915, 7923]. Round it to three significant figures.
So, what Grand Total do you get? 48.2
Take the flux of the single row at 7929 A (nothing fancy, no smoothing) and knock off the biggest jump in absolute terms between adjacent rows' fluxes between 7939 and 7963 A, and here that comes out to 22.6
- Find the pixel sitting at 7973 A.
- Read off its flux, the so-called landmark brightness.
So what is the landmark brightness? 24.15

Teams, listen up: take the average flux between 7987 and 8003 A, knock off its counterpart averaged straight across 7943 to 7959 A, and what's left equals 1.7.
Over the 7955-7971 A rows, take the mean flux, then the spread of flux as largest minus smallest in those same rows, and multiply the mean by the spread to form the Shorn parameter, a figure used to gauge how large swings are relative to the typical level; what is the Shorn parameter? 36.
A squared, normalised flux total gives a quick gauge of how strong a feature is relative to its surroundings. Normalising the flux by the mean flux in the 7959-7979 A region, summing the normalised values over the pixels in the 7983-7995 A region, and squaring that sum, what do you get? 9.9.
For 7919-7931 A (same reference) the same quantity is 8.6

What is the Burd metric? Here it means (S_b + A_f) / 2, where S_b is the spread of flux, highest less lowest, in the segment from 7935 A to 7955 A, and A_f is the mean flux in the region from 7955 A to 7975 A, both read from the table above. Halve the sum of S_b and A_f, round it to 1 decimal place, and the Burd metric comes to 13.2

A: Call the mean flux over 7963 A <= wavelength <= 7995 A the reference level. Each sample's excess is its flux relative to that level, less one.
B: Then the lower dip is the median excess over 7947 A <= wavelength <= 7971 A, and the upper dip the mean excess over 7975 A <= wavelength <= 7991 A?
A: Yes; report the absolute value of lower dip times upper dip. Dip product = 0.0003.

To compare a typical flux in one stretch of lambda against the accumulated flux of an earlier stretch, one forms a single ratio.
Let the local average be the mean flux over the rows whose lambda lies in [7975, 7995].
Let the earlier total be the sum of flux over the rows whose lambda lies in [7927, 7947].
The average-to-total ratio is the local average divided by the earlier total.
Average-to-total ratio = 0.211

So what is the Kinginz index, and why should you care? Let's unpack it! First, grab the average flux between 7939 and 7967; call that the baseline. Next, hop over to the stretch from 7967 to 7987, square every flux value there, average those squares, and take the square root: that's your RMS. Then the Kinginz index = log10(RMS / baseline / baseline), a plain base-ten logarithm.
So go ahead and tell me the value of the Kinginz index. -1.38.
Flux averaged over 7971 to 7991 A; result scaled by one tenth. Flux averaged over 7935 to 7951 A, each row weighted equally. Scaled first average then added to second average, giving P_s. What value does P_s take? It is 26.53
